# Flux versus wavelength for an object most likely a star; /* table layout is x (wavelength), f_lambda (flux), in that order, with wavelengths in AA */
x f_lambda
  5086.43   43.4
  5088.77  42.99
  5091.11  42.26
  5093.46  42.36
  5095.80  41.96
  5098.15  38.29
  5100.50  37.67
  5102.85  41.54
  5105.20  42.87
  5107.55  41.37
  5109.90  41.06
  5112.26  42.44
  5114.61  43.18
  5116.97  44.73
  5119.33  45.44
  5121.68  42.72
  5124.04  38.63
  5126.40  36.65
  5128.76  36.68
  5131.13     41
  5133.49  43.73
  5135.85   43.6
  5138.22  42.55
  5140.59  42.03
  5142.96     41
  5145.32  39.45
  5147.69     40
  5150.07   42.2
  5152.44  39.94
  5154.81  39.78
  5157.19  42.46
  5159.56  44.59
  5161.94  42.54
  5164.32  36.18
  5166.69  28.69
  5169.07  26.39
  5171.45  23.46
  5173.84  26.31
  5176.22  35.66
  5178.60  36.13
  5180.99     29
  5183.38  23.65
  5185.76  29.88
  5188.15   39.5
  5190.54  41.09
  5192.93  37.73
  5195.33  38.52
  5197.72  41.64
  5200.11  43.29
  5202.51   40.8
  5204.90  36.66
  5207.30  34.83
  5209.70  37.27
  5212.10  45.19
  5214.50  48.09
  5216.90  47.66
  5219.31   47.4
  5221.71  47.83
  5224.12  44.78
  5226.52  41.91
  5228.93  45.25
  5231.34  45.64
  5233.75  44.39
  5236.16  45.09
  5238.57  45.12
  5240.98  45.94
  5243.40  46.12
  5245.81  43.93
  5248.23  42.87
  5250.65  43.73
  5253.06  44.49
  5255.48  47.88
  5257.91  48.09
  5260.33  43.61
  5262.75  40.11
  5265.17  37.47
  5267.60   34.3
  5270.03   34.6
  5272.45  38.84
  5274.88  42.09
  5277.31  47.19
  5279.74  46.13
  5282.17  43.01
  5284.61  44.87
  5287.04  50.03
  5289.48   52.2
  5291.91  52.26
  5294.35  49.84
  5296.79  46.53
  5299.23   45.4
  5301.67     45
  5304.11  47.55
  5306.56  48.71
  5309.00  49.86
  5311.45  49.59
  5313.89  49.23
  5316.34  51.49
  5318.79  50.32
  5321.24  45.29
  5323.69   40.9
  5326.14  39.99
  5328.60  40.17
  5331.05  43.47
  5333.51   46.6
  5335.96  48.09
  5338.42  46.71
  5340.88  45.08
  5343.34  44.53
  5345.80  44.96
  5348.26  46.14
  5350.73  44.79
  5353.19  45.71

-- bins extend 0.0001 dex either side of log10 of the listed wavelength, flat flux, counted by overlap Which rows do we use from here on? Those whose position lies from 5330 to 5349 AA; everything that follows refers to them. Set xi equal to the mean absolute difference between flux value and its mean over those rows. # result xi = 1.2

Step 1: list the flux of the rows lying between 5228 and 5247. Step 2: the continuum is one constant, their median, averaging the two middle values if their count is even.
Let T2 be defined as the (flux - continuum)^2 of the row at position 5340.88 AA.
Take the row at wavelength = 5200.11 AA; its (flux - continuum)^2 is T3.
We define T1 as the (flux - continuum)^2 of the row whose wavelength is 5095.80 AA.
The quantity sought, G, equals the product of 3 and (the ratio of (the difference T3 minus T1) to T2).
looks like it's -1853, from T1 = 10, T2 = 0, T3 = 4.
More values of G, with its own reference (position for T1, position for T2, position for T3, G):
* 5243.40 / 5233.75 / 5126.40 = 342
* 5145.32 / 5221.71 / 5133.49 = -13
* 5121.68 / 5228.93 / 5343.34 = -4010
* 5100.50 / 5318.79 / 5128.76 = 2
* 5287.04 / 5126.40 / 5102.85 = 0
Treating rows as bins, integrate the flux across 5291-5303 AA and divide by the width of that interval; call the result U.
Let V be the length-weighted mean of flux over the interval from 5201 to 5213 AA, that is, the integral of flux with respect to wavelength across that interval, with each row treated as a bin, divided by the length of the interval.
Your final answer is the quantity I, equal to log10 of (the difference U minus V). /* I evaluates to 0.94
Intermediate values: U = 47.7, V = 39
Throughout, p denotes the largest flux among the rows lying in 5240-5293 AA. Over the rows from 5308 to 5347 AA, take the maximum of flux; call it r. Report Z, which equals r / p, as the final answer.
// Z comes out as 0.99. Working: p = 52.26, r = 51.49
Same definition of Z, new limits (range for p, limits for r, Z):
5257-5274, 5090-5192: 0.94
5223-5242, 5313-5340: 1.12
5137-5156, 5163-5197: 0.97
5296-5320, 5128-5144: 0.85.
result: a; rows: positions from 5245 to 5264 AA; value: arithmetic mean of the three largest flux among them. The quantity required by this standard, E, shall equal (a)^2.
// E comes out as 2192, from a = 46.8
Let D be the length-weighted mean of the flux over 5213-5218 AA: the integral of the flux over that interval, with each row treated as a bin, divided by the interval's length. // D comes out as 48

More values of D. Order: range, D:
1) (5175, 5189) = 32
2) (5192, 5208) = 39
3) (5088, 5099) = 42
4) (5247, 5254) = 44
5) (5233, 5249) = 45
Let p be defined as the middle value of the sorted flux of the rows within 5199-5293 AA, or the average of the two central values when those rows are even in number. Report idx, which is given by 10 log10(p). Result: 16.5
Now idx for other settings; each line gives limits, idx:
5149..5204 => 15.9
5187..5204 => 16.1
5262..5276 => 15.8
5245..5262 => 16.4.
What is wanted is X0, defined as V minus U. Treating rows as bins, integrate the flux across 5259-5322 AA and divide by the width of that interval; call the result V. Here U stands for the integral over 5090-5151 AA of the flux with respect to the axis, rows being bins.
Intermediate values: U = 2522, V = 45.6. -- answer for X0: -2477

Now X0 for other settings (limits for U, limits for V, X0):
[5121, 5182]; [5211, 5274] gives -2257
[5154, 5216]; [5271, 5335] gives -2220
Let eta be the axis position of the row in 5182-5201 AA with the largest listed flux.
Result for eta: 5200.11 AA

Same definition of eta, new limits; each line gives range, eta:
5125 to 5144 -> 5133.49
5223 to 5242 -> 5240.98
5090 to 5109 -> 5105.20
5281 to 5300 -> 5291.91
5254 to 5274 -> 5257.91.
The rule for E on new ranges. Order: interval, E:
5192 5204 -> 1756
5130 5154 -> 1874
